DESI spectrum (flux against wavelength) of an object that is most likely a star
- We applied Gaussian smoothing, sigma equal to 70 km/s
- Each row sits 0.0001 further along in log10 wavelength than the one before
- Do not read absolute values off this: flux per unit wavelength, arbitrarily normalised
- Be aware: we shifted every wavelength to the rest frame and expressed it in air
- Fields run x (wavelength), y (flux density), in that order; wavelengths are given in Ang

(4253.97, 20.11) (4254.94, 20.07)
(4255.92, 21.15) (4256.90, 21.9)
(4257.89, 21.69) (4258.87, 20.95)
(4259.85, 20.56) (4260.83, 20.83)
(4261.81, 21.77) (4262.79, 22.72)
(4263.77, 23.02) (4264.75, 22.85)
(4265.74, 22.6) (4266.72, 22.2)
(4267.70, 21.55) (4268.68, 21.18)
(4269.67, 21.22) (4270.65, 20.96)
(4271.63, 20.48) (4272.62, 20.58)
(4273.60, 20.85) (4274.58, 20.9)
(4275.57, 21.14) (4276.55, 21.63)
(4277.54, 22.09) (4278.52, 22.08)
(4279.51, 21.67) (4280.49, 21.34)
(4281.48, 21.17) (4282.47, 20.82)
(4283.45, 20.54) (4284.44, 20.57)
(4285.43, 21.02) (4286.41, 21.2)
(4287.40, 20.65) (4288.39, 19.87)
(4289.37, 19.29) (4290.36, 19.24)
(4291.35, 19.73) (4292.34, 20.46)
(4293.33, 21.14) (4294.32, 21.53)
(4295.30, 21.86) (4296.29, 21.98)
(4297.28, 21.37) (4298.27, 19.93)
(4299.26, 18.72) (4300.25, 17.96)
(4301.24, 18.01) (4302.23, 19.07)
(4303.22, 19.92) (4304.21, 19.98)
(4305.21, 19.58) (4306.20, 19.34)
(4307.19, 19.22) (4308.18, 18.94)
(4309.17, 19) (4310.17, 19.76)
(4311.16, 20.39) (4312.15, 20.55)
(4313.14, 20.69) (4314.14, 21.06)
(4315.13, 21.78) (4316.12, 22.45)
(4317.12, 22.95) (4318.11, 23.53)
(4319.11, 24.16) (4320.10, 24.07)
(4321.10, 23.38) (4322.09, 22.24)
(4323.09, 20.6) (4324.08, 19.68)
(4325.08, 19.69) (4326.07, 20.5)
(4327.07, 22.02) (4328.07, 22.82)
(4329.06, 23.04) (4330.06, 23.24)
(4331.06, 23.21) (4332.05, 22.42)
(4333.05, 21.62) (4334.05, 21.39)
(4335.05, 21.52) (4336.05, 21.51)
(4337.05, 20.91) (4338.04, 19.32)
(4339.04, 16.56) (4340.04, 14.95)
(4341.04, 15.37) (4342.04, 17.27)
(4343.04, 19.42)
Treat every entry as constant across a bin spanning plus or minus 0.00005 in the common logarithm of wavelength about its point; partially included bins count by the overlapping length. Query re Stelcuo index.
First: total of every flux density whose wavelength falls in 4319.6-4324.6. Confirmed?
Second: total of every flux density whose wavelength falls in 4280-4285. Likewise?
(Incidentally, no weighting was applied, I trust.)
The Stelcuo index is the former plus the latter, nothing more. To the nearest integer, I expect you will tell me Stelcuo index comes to 214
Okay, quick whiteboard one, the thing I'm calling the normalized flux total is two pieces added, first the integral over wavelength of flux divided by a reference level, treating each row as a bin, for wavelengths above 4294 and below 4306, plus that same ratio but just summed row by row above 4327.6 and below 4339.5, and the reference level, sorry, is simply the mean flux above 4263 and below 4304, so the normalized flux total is 23.8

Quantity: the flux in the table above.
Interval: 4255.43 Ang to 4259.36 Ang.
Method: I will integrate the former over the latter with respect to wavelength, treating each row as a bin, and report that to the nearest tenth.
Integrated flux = 84.0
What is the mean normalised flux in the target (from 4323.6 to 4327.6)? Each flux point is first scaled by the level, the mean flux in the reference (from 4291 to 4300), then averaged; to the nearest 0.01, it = 0.99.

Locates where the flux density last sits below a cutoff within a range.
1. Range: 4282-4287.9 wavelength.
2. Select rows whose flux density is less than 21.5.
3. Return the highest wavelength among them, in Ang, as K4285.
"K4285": 4287.40 Ang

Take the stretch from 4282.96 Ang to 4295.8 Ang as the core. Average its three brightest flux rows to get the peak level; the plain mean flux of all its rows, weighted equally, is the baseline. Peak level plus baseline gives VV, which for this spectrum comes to 42.1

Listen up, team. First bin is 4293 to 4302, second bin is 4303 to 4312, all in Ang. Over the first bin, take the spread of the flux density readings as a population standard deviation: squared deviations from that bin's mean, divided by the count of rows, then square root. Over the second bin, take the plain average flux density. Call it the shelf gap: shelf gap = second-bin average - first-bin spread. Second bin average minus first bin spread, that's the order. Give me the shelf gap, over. 18.0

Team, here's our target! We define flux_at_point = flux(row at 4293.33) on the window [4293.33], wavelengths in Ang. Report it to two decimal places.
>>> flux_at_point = 21.14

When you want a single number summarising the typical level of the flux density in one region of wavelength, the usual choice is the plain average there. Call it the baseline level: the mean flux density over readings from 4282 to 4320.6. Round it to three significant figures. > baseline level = 20.6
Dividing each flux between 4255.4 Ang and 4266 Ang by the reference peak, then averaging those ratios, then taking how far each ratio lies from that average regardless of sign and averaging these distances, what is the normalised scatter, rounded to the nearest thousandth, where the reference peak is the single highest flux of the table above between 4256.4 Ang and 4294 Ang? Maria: 0.031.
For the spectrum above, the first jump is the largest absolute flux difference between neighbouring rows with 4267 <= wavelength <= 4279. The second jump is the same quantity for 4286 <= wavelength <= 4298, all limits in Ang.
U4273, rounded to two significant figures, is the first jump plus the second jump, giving 1.3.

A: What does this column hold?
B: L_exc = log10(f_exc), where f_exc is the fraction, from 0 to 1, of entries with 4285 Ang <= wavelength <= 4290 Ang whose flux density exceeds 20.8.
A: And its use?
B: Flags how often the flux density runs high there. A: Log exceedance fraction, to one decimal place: -0.4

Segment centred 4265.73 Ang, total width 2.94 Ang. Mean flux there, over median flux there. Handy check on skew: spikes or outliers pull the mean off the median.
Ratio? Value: 1.00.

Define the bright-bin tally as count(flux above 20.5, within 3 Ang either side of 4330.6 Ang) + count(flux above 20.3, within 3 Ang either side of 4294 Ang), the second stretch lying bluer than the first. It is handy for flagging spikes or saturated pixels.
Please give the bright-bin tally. 11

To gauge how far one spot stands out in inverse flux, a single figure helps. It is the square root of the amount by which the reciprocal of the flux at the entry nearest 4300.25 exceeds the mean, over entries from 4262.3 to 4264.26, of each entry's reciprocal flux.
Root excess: 0.109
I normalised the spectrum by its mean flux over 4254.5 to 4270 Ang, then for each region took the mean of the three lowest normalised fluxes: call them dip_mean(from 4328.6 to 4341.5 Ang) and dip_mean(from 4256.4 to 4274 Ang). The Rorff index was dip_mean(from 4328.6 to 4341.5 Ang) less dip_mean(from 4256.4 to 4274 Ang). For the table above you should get -0.23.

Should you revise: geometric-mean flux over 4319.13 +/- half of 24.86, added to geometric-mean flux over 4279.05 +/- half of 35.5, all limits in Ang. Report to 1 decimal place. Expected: 42.7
